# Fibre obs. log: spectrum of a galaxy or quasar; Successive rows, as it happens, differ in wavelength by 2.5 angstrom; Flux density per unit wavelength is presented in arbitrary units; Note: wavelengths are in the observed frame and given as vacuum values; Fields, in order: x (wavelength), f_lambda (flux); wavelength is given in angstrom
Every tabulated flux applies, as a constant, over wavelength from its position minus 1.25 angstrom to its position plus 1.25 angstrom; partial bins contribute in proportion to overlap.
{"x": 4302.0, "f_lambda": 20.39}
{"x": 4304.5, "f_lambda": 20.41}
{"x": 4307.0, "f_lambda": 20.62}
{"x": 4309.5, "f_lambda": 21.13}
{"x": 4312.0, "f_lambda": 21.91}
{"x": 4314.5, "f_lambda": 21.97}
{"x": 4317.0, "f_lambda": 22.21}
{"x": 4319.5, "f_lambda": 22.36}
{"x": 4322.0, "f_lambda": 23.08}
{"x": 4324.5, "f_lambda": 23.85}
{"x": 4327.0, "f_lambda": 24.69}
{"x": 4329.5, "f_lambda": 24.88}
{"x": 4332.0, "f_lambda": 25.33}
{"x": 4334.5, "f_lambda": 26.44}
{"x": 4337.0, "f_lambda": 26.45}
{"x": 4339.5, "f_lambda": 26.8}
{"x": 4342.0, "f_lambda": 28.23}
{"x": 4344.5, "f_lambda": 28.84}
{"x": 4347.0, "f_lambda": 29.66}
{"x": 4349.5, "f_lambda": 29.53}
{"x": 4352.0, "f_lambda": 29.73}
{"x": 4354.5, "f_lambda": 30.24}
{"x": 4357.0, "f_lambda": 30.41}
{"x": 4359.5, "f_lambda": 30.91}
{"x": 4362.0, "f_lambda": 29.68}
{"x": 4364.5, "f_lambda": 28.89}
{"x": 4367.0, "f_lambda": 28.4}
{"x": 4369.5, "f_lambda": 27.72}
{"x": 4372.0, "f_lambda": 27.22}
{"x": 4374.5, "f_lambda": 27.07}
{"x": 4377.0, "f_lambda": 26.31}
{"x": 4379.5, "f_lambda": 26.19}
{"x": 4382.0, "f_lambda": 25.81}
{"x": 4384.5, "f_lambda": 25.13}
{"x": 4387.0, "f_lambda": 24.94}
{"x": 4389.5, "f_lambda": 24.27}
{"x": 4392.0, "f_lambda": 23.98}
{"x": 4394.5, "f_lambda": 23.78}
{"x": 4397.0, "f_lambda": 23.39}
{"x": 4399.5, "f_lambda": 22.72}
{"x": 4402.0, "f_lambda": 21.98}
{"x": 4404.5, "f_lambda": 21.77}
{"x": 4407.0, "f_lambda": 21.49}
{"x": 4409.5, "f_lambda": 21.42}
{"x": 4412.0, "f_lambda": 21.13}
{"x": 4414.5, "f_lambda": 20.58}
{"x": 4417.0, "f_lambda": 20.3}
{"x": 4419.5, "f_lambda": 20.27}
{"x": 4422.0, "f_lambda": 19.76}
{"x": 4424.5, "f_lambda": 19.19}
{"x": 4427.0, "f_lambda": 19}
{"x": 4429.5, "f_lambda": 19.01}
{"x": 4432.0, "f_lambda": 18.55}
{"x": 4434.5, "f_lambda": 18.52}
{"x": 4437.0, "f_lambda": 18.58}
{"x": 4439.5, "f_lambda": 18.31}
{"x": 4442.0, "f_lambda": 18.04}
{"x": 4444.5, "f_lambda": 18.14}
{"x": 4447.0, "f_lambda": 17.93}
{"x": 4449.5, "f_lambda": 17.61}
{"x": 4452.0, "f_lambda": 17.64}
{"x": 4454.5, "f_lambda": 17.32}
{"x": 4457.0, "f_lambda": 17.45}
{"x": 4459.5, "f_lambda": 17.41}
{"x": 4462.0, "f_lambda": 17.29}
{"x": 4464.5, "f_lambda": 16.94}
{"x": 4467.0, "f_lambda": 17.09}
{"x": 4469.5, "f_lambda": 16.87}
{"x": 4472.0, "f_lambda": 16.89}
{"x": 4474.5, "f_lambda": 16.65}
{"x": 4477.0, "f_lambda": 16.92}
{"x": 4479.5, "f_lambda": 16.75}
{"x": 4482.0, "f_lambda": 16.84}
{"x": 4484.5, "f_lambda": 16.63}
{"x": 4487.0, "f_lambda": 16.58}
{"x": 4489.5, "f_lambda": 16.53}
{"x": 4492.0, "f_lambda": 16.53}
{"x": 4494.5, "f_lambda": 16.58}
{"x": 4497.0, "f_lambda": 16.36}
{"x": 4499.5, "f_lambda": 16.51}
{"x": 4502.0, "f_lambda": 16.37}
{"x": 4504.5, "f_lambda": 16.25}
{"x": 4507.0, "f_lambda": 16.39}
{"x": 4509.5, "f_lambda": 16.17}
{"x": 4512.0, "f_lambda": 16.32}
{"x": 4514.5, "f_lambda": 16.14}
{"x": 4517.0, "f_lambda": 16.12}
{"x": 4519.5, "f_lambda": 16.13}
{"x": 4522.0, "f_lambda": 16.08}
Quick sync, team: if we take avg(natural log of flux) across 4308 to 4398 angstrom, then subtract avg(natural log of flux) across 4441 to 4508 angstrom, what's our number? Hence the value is 0.43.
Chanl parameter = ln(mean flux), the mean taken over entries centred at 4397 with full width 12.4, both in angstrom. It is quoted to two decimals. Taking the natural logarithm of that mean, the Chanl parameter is 3.14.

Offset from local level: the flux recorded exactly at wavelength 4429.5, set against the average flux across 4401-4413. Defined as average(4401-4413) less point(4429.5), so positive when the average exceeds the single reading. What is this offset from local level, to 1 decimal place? 2.5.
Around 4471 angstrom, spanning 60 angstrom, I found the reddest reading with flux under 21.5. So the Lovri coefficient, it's 4499.5 angstrom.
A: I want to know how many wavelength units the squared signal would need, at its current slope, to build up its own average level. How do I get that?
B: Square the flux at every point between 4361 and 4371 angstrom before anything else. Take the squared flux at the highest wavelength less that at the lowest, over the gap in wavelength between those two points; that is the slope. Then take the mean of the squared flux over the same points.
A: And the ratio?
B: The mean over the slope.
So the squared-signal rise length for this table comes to -55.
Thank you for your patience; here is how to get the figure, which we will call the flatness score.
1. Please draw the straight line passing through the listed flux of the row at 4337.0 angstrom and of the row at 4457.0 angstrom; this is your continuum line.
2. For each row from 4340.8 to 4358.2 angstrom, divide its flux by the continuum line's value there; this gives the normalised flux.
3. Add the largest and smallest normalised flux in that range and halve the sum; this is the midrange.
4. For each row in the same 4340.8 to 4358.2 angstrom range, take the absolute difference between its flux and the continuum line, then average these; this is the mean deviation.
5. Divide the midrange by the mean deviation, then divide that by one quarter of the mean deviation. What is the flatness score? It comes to 0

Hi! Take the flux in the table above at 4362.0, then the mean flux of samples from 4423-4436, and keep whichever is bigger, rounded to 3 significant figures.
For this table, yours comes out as 29.7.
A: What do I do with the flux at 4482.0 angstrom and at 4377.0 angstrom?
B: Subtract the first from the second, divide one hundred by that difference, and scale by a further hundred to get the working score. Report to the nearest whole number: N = 1056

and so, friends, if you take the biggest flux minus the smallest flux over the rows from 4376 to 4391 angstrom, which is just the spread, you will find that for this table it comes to 2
